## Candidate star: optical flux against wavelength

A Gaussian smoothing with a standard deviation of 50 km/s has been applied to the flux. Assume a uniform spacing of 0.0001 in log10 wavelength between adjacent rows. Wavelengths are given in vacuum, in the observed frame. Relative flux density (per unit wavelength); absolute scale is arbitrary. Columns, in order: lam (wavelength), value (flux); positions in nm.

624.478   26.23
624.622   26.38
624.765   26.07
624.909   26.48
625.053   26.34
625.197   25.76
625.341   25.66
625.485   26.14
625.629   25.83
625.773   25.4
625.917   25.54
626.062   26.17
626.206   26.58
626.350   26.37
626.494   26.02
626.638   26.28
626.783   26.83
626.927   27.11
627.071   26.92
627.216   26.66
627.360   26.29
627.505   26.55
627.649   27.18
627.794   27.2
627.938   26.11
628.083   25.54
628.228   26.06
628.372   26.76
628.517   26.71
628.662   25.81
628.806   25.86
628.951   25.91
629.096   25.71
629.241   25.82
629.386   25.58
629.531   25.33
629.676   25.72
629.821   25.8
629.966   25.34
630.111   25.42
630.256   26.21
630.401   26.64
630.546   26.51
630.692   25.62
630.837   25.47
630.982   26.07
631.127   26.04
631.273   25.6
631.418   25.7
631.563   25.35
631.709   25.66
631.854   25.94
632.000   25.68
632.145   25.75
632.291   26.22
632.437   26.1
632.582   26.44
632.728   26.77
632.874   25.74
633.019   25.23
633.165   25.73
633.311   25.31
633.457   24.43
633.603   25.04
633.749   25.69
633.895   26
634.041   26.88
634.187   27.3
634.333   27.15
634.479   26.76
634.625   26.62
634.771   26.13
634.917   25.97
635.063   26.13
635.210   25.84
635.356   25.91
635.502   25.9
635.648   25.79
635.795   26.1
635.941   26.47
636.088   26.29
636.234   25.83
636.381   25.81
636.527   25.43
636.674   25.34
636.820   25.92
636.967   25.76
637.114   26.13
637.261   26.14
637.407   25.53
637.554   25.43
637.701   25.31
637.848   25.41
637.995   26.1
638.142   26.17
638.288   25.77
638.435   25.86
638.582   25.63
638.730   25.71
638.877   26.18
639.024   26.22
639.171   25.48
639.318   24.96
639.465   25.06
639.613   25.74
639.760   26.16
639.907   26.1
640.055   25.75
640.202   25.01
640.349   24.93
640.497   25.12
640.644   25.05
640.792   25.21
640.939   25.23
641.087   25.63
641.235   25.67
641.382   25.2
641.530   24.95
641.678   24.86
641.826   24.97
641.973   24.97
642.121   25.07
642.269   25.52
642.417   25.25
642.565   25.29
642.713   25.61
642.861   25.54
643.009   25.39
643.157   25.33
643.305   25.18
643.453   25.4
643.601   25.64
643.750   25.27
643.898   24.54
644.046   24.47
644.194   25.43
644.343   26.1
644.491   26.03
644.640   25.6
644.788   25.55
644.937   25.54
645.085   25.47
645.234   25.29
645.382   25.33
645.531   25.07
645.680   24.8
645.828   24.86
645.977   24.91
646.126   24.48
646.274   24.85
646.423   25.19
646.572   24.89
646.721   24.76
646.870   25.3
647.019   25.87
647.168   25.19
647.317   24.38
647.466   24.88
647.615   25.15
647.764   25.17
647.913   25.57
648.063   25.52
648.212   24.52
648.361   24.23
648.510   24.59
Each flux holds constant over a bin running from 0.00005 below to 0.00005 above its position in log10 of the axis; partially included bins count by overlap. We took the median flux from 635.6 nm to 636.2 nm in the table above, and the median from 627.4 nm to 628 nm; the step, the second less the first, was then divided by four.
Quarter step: 0.17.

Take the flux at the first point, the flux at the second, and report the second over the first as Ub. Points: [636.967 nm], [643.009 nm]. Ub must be 0.99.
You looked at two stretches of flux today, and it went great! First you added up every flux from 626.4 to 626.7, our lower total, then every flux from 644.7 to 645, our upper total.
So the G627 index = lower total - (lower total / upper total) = 51.3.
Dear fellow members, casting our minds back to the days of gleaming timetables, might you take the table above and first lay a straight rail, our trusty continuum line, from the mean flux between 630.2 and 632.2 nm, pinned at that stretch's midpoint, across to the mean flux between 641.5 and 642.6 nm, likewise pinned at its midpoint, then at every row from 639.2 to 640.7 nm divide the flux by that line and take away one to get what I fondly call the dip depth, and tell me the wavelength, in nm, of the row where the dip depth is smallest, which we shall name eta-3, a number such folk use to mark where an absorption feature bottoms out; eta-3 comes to 639.318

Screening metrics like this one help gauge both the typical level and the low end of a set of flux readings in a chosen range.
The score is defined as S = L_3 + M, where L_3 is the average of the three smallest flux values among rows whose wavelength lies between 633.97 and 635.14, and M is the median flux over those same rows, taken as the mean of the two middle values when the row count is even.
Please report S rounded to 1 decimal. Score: 52.8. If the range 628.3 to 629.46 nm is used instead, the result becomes 51.5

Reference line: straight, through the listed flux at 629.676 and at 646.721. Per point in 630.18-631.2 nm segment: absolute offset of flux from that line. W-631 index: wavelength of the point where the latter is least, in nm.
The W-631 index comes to 630.692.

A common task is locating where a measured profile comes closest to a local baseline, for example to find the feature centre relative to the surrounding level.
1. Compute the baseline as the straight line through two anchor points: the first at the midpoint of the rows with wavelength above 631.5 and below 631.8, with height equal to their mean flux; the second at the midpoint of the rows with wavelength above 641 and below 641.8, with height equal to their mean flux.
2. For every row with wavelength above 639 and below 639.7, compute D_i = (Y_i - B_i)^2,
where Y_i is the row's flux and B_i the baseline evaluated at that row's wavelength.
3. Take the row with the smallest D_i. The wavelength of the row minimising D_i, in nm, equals 639.171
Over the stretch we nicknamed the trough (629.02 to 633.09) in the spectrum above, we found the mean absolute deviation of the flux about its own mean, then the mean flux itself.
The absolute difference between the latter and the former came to 25.5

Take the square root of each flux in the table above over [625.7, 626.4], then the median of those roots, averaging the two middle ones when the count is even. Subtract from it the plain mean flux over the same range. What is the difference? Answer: -20.9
